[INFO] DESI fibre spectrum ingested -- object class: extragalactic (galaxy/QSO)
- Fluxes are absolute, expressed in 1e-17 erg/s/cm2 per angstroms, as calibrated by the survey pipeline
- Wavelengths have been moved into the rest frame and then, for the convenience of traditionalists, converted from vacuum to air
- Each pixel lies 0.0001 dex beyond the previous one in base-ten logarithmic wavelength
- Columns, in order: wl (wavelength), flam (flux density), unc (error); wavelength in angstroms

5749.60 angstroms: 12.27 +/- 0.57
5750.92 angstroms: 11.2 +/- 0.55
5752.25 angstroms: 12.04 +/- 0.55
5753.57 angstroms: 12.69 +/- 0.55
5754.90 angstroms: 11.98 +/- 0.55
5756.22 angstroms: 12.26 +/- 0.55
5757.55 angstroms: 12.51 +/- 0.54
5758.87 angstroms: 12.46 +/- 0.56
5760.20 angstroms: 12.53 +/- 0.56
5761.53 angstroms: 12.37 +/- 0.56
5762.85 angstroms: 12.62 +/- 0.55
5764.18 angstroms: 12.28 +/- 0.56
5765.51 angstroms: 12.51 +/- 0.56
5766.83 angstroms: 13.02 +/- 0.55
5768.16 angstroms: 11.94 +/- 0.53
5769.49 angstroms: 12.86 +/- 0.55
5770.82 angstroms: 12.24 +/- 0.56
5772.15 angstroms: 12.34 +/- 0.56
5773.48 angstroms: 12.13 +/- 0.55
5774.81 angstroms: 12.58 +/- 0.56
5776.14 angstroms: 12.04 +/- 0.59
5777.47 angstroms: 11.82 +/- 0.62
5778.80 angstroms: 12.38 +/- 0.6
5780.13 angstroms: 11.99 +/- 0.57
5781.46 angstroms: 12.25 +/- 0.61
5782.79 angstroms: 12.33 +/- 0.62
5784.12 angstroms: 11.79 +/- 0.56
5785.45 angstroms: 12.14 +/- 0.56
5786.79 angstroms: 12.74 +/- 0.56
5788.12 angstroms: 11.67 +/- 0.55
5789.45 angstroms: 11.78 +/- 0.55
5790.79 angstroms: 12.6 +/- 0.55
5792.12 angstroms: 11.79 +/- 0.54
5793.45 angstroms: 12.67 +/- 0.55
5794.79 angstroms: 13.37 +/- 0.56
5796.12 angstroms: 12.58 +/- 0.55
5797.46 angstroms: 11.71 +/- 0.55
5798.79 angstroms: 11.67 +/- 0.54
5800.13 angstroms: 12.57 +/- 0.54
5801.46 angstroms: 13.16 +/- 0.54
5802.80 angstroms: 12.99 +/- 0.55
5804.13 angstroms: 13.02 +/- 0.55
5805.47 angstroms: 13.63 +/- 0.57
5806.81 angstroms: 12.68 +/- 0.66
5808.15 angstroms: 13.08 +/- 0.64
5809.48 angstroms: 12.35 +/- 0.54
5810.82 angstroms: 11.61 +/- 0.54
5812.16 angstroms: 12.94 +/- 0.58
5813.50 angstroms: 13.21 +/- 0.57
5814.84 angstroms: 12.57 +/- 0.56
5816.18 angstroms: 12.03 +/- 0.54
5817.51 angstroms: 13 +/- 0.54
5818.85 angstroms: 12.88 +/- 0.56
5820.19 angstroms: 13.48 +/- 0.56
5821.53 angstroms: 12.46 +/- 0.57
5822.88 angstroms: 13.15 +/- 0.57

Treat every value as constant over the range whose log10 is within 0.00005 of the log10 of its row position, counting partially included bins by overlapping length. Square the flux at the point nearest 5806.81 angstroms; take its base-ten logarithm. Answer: 2.21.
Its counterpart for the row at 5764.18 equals 2.18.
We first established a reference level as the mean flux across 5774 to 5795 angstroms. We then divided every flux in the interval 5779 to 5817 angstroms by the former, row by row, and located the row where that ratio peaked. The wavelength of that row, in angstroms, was 5805.47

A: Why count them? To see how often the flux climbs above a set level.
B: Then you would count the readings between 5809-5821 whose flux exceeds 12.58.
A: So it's 5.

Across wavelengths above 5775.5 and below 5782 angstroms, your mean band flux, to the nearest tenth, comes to 12.1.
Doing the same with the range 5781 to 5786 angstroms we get 12.1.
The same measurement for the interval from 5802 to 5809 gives 13.1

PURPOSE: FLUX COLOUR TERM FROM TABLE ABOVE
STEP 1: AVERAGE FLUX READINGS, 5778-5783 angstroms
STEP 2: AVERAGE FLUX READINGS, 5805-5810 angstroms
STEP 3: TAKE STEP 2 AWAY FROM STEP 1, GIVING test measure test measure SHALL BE -0.7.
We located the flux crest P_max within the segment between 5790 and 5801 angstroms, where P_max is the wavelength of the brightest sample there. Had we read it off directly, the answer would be 5794.79 angstroms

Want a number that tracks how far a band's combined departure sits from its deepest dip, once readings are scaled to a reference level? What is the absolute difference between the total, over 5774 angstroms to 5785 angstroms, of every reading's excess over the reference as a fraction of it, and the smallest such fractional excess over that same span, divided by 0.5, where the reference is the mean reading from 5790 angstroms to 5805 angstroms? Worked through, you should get 0.4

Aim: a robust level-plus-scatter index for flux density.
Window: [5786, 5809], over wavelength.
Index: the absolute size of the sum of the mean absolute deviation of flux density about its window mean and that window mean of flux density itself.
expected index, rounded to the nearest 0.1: 13.1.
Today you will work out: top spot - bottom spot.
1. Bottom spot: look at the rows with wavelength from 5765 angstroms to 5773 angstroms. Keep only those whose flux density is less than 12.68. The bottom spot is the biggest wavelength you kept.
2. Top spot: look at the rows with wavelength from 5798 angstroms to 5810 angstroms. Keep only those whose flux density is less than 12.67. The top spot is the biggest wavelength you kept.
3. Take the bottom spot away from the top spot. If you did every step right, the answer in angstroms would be 37.3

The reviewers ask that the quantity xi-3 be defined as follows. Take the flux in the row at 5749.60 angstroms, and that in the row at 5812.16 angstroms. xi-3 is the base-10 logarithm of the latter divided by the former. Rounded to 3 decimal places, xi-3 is 0.023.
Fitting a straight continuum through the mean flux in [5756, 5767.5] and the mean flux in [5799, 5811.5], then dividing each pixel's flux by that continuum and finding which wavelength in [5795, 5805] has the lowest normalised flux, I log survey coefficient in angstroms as 5798.79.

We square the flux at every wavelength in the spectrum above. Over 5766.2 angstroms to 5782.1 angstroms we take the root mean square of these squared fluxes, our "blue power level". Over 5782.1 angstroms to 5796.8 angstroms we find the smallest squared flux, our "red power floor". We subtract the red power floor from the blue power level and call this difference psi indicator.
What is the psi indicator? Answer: 15.5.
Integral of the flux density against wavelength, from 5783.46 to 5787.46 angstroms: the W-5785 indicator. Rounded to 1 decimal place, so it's 48.9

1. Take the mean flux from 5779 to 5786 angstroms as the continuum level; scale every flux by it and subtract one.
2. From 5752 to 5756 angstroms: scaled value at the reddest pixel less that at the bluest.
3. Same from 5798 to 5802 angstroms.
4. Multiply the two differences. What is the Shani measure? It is -0.0006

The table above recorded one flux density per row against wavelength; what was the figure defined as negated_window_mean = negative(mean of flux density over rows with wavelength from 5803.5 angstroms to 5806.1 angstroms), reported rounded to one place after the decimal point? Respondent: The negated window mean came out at -13.3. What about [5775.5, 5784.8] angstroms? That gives -12.1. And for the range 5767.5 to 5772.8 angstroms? -12.3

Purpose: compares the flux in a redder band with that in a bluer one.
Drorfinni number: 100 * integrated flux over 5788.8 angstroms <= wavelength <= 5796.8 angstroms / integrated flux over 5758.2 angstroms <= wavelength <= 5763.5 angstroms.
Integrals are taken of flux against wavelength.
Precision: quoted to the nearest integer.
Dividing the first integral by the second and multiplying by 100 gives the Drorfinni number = 150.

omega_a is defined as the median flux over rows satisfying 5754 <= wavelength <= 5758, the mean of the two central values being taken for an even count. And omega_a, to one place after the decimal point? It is 12.3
